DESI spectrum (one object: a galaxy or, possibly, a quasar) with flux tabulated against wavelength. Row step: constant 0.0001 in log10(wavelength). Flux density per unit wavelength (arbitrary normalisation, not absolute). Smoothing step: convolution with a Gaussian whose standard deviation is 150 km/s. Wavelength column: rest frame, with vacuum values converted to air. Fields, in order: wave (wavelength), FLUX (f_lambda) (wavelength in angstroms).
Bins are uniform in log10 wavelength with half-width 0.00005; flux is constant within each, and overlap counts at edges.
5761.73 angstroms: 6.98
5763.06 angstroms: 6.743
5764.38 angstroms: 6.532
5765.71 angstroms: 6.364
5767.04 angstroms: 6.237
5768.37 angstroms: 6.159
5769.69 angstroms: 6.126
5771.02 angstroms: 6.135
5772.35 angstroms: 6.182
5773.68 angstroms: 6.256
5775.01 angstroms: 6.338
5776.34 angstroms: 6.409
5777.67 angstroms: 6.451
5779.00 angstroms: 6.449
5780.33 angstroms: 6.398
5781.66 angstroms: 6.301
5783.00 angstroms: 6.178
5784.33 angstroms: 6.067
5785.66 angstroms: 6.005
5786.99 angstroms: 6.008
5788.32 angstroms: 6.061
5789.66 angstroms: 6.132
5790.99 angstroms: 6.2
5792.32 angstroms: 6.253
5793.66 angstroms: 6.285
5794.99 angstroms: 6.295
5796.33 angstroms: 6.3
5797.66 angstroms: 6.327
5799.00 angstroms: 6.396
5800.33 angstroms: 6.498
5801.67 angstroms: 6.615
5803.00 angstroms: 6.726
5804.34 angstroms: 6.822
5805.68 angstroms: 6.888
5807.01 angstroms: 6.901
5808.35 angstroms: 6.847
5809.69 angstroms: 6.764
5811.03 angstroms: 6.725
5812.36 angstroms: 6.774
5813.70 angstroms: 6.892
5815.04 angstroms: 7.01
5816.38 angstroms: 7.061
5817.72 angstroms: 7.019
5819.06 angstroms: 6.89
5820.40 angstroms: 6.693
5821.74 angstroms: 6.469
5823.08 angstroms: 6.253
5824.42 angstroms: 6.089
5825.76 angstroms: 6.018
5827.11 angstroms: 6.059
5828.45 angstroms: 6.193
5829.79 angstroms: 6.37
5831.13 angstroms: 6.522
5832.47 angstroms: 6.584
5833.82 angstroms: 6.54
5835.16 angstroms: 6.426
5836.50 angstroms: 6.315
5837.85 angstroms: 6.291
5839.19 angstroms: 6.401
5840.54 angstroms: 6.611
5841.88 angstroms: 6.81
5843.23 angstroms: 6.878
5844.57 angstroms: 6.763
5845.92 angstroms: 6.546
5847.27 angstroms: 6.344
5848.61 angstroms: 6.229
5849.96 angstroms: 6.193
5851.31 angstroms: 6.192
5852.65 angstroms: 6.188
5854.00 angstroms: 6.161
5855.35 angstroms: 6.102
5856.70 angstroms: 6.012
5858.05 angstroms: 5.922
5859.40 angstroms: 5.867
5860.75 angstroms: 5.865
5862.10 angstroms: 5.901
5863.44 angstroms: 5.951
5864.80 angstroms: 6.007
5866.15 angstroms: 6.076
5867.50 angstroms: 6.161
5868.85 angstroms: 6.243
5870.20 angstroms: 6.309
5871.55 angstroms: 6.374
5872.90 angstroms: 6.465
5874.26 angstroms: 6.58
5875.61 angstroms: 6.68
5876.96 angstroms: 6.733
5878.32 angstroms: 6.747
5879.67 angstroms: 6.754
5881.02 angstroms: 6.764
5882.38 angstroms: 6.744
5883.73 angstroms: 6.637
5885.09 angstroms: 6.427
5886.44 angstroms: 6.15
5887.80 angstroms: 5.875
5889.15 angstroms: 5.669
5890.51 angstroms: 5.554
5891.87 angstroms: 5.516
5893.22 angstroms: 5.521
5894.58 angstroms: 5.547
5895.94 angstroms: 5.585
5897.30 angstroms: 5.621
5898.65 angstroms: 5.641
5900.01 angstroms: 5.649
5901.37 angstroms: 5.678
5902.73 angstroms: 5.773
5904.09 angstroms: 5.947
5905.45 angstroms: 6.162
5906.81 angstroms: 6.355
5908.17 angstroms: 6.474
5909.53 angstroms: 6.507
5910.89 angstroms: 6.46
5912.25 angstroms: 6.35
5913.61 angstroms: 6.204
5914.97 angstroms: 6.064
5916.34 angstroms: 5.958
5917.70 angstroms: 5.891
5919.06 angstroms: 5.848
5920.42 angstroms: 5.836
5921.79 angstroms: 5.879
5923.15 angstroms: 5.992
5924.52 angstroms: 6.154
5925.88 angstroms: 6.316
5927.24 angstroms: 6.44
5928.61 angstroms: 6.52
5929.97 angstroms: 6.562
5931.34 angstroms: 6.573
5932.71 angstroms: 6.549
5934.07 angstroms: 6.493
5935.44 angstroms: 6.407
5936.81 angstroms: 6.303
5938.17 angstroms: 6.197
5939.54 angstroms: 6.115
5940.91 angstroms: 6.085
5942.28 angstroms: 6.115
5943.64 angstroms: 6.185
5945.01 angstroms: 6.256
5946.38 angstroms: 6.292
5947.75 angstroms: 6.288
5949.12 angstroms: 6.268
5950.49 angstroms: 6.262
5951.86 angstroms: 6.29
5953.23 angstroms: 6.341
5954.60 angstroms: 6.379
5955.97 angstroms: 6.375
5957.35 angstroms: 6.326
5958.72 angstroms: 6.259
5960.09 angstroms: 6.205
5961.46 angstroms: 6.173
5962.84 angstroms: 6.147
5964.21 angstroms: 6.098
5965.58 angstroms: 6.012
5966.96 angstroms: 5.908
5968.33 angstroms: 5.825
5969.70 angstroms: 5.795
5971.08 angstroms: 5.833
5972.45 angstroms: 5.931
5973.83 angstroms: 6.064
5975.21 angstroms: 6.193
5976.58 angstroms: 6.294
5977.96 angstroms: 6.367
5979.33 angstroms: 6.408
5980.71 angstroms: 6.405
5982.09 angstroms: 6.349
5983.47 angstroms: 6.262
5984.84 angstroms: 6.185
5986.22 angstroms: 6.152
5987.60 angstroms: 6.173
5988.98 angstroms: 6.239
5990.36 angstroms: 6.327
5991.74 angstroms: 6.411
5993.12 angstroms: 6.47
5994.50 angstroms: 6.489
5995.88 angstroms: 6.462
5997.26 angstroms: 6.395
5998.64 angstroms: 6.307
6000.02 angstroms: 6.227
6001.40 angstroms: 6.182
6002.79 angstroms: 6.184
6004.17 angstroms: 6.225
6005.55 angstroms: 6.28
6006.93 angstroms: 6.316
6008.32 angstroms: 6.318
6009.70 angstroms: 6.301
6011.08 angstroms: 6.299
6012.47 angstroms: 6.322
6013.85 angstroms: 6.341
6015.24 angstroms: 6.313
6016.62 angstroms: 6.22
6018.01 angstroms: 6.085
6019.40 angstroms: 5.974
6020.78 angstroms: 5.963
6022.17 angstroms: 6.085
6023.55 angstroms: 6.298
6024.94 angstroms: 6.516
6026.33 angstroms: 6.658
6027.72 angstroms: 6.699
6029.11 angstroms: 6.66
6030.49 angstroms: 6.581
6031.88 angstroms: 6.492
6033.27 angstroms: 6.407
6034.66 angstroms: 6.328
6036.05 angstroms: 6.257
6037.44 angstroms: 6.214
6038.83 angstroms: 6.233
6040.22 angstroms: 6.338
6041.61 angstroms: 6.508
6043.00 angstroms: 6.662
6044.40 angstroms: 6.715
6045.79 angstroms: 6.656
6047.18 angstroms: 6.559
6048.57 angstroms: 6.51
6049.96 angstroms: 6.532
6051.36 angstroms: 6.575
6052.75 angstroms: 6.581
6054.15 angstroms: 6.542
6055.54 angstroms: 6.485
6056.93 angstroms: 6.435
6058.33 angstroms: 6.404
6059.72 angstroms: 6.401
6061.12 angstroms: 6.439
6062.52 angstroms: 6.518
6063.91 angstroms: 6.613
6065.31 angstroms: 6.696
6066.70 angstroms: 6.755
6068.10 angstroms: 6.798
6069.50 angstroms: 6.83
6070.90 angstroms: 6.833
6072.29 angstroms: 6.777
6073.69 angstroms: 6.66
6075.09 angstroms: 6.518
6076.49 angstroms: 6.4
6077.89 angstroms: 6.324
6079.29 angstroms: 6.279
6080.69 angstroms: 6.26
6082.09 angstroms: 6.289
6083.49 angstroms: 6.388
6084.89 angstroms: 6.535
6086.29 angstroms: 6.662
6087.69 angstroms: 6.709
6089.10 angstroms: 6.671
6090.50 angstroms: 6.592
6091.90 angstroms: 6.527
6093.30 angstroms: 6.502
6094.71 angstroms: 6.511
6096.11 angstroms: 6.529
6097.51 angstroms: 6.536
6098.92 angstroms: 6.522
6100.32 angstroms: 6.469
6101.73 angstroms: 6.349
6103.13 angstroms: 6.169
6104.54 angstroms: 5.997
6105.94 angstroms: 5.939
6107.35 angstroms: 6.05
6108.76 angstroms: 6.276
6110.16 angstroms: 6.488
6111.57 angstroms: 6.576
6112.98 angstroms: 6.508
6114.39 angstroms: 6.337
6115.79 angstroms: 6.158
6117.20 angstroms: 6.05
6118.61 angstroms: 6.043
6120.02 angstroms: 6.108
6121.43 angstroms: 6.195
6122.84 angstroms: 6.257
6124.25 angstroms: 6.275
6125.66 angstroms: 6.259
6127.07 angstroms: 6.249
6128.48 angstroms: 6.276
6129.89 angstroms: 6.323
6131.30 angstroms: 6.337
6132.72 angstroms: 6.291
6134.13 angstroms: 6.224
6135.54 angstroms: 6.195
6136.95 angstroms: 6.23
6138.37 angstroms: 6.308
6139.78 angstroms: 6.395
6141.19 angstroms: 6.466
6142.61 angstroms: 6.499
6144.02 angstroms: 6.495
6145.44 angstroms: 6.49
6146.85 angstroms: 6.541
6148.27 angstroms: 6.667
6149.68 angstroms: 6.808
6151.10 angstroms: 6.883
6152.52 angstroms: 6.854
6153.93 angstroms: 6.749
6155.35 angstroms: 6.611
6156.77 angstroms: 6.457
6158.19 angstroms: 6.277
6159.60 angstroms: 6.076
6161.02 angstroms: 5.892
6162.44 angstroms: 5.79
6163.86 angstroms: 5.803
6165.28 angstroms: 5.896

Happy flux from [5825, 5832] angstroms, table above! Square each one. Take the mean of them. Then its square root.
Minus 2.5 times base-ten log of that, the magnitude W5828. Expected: -1.99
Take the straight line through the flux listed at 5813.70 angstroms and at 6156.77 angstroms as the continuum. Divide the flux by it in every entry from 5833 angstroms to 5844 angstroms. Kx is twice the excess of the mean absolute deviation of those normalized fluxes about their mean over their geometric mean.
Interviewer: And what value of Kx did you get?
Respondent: -1.85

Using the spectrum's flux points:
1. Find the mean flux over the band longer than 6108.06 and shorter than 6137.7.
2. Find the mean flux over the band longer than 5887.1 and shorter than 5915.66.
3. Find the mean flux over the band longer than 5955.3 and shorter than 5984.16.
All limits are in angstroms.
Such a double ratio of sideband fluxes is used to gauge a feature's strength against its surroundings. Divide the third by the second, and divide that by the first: 0.166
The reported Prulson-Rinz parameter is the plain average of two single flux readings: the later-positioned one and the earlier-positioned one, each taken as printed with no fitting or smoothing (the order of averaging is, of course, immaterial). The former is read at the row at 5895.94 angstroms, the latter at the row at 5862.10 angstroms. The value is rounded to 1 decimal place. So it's 5.7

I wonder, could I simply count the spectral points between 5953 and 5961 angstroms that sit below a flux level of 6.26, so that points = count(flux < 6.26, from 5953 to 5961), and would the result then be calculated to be 2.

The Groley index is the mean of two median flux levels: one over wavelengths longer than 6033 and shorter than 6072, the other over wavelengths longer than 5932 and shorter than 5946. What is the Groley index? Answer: 6.38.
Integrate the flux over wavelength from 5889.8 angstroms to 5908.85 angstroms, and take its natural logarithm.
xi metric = 4.70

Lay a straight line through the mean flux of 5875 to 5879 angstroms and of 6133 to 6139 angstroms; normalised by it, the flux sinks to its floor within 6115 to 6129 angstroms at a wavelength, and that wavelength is 6118.61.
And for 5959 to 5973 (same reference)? 5969.70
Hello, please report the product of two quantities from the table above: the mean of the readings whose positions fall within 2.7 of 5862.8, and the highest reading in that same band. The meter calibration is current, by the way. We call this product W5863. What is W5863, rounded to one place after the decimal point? 35.6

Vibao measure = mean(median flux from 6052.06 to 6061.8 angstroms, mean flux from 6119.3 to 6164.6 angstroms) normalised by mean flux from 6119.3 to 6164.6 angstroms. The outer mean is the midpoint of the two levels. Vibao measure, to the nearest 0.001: 1.007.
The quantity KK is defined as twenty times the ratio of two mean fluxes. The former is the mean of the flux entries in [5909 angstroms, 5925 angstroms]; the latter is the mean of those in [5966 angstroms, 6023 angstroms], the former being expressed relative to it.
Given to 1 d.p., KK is 19.6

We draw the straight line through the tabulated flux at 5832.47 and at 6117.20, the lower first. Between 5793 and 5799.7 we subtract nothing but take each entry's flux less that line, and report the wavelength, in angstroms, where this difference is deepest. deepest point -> 5793.66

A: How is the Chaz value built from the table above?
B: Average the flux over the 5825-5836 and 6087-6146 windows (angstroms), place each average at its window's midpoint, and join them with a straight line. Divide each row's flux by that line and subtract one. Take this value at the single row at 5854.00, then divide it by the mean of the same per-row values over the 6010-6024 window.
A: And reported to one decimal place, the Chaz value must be 1.2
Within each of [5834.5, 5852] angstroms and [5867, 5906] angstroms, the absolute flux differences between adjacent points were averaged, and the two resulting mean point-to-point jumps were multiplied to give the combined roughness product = 0.0105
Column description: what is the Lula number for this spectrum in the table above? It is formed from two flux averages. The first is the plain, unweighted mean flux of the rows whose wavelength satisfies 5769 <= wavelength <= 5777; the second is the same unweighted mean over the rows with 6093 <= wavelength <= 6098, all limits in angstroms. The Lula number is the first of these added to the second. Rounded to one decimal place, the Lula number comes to 12.8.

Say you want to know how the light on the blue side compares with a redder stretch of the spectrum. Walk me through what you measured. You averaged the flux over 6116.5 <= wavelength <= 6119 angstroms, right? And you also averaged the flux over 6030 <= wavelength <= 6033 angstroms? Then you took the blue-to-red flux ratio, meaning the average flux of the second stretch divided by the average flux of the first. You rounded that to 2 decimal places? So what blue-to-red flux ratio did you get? 1.08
